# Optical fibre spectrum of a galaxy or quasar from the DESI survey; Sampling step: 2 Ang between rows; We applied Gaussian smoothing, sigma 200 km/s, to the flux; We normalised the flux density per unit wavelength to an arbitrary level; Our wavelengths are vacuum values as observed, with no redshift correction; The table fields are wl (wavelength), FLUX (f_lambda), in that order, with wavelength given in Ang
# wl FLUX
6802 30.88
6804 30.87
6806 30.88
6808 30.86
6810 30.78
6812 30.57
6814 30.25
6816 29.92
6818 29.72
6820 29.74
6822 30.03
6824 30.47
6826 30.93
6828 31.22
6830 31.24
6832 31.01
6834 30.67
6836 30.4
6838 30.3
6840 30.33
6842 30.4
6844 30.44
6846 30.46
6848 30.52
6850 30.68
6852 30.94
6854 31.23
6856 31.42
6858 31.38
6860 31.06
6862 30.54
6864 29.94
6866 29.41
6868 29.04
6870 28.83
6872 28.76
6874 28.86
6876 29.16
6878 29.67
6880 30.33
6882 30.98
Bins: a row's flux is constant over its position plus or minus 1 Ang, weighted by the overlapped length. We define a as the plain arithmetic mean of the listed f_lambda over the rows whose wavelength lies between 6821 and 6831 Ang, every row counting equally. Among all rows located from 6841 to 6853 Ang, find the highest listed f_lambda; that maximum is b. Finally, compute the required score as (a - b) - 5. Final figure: -5.16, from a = 30.78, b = 30.94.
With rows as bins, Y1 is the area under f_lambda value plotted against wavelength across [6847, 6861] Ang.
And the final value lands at 434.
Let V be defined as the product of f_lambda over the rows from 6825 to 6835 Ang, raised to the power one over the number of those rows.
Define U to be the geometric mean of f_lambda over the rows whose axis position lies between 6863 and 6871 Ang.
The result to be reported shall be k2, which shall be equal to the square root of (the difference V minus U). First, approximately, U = 29.3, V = 31.0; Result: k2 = 1.31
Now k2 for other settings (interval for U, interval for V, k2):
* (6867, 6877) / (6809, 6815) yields 1.27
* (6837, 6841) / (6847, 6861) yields 0.85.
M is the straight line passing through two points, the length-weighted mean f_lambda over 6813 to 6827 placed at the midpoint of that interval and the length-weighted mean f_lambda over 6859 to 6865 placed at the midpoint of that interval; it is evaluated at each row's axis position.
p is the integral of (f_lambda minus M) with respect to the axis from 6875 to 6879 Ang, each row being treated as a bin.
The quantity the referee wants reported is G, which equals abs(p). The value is 5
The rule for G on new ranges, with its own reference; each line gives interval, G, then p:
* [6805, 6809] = 3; 3.3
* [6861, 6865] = 1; -1.1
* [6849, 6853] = 2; 1.6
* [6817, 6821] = 2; -1.7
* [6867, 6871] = 7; -6.6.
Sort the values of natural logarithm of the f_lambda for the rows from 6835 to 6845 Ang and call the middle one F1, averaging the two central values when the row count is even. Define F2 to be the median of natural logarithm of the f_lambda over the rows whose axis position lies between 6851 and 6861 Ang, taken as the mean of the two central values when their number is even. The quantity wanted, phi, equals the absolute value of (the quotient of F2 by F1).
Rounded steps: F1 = 3.41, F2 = 3.44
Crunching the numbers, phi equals 1.01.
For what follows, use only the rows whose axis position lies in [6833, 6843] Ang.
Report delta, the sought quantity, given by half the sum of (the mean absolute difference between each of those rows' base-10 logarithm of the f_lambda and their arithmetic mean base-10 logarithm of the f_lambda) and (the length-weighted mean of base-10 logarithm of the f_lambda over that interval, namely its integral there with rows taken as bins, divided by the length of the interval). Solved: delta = 0.7423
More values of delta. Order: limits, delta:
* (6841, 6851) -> 0.7427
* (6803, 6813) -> 0.7449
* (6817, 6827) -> 0.7428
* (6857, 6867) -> 0.7464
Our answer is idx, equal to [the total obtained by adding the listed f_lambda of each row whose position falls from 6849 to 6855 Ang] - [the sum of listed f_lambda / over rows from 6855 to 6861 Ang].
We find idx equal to -1.0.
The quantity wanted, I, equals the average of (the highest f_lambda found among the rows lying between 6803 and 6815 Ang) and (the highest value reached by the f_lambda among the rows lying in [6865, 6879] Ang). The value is 30.3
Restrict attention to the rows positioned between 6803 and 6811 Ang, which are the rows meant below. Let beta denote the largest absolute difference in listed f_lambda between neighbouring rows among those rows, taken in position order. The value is 0.1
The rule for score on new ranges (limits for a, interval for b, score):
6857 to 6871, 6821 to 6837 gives -6.21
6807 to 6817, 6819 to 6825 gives -4.99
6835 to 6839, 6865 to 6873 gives -4.06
